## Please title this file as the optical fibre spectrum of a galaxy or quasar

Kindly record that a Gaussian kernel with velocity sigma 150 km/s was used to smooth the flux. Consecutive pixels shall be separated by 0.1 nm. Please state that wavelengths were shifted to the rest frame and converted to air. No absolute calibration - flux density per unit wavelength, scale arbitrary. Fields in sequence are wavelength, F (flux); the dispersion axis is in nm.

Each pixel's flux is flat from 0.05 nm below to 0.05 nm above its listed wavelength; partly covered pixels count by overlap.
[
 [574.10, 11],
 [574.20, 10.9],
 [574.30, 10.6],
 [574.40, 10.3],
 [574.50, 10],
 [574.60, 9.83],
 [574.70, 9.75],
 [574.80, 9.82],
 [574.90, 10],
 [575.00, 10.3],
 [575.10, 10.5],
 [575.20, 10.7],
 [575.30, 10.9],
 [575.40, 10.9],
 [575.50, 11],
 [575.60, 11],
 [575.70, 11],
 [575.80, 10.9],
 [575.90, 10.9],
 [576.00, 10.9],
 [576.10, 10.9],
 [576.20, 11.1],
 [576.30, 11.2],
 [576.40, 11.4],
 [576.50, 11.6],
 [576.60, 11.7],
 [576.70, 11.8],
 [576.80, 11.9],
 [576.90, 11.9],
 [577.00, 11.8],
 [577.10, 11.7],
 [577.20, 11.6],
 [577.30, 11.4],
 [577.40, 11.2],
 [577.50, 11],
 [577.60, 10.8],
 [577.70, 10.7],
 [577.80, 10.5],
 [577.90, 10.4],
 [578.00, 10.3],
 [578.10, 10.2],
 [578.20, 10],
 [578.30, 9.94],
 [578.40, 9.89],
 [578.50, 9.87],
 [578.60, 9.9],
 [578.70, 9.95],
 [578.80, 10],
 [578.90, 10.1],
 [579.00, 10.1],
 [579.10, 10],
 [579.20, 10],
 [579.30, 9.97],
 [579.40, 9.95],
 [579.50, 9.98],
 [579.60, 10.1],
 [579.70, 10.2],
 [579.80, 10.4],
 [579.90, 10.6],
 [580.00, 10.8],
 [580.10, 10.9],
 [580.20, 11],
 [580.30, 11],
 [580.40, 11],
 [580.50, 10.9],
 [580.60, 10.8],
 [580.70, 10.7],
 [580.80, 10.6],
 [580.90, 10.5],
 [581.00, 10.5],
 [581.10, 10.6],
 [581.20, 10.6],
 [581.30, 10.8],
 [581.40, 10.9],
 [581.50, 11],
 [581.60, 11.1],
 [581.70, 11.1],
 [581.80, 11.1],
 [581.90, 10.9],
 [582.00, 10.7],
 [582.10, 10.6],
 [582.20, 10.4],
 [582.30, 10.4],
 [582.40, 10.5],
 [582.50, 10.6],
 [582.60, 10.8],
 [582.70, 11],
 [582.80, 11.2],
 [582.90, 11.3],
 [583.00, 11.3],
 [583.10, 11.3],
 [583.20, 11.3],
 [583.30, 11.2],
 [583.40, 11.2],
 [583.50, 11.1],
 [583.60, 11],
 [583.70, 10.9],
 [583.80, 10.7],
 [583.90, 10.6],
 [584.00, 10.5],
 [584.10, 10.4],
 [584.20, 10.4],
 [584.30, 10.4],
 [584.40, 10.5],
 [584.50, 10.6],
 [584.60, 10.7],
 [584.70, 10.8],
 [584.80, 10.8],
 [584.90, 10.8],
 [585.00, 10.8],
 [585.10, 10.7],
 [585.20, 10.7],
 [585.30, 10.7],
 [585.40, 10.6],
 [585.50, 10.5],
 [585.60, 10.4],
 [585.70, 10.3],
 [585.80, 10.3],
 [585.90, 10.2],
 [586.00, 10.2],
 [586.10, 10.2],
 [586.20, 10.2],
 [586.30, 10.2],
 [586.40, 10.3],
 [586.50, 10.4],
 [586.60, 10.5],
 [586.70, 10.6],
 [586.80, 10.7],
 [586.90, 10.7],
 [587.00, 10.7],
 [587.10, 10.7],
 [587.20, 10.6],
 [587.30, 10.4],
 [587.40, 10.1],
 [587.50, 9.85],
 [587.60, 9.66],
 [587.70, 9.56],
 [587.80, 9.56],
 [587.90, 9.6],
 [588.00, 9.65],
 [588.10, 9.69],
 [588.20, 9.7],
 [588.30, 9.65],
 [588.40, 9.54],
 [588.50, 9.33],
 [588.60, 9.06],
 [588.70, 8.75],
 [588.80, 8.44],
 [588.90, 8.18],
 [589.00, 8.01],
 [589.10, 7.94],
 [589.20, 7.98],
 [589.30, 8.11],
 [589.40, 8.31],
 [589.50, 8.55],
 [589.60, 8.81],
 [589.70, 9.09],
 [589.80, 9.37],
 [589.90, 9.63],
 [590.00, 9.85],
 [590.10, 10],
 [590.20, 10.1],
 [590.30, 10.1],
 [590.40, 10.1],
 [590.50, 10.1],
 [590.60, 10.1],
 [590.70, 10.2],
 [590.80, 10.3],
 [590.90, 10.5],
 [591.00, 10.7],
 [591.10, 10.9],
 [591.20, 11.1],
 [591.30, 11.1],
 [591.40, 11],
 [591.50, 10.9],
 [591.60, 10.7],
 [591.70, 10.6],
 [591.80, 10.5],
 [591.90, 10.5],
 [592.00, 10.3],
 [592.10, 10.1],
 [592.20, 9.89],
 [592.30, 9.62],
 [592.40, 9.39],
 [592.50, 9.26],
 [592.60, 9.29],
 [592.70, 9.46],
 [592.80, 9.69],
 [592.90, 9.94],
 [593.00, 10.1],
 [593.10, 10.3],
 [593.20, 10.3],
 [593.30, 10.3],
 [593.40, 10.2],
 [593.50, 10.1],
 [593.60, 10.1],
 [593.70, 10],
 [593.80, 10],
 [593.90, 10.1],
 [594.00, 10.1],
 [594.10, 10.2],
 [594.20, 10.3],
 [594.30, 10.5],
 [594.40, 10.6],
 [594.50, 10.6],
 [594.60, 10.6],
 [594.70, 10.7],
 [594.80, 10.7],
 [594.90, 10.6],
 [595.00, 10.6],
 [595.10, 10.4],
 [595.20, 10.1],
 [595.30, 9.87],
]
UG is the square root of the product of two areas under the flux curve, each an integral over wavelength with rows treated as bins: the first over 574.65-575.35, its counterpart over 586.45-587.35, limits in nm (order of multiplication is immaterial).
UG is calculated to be 8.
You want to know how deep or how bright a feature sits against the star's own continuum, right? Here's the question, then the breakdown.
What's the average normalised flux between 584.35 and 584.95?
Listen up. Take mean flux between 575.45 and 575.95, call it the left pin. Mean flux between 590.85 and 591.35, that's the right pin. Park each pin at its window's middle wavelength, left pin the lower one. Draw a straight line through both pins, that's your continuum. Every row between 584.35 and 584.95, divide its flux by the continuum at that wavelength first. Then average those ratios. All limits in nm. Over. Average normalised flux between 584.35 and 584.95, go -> 0.98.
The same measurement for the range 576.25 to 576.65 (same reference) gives 1.05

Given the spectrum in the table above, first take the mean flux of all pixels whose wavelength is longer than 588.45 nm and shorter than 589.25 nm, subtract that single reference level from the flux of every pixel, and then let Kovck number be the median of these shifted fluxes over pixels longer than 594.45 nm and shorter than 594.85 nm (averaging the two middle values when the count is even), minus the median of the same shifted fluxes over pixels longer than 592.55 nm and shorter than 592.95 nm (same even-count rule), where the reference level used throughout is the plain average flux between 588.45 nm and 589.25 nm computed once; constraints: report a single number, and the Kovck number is 1.1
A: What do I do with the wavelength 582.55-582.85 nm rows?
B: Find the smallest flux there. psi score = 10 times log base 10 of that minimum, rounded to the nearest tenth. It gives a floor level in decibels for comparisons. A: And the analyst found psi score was 10.3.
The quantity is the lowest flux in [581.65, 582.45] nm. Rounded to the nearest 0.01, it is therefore 10.40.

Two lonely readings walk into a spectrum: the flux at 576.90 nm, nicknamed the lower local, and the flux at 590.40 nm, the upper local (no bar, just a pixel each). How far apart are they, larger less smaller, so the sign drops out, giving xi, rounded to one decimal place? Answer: 1.8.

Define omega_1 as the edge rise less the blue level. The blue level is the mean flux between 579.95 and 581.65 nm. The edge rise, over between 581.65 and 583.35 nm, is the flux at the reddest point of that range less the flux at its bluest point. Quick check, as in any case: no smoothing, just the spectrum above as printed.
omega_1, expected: -10.7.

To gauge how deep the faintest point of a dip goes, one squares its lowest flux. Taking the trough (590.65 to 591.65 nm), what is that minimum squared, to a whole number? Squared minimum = 104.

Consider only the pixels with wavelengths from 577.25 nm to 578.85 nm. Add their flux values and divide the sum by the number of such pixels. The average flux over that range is 10.4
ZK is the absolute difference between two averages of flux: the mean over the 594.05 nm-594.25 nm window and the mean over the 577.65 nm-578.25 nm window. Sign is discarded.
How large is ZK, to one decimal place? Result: 0.1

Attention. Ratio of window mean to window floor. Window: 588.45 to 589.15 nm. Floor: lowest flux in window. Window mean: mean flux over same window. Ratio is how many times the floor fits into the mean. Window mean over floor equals 1.07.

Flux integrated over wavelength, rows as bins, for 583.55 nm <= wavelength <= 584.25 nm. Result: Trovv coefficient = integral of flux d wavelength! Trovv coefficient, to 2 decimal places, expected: 7.45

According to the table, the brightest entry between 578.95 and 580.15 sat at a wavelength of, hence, 580.10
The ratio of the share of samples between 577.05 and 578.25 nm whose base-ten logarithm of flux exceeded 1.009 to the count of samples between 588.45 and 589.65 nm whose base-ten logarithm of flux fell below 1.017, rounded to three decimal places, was 0.069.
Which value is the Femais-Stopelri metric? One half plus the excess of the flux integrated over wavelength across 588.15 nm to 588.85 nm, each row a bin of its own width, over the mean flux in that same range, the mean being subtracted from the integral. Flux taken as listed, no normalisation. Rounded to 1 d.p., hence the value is -2.3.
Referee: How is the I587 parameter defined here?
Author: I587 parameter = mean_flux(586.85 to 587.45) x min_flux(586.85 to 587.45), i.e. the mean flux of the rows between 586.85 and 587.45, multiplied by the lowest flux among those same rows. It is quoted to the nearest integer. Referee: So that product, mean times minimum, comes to 106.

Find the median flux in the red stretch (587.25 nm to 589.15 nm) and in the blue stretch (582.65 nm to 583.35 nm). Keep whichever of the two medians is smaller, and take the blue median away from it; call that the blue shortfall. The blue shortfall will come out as -1.7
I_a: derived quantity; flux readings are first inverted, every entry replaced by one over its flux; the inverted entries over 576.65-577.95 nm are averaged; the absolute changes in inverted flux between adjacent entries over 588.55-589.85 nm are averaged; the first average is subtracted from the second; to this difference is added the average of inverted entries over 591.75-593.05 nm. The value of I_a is 0.016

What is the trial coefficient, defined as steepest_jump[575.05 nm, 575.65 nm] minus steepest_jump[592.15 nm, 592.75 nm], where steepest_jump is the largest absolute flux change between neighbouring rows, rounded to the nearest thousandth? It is -0.070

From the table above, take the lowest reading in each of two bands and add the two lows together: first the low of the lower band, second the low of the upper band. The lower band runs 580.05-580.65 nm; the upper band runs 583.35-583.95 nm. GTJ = 21.4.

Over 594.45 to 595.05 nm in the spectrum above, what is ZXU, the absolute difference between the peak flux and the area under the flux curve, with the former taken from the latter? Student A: 4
